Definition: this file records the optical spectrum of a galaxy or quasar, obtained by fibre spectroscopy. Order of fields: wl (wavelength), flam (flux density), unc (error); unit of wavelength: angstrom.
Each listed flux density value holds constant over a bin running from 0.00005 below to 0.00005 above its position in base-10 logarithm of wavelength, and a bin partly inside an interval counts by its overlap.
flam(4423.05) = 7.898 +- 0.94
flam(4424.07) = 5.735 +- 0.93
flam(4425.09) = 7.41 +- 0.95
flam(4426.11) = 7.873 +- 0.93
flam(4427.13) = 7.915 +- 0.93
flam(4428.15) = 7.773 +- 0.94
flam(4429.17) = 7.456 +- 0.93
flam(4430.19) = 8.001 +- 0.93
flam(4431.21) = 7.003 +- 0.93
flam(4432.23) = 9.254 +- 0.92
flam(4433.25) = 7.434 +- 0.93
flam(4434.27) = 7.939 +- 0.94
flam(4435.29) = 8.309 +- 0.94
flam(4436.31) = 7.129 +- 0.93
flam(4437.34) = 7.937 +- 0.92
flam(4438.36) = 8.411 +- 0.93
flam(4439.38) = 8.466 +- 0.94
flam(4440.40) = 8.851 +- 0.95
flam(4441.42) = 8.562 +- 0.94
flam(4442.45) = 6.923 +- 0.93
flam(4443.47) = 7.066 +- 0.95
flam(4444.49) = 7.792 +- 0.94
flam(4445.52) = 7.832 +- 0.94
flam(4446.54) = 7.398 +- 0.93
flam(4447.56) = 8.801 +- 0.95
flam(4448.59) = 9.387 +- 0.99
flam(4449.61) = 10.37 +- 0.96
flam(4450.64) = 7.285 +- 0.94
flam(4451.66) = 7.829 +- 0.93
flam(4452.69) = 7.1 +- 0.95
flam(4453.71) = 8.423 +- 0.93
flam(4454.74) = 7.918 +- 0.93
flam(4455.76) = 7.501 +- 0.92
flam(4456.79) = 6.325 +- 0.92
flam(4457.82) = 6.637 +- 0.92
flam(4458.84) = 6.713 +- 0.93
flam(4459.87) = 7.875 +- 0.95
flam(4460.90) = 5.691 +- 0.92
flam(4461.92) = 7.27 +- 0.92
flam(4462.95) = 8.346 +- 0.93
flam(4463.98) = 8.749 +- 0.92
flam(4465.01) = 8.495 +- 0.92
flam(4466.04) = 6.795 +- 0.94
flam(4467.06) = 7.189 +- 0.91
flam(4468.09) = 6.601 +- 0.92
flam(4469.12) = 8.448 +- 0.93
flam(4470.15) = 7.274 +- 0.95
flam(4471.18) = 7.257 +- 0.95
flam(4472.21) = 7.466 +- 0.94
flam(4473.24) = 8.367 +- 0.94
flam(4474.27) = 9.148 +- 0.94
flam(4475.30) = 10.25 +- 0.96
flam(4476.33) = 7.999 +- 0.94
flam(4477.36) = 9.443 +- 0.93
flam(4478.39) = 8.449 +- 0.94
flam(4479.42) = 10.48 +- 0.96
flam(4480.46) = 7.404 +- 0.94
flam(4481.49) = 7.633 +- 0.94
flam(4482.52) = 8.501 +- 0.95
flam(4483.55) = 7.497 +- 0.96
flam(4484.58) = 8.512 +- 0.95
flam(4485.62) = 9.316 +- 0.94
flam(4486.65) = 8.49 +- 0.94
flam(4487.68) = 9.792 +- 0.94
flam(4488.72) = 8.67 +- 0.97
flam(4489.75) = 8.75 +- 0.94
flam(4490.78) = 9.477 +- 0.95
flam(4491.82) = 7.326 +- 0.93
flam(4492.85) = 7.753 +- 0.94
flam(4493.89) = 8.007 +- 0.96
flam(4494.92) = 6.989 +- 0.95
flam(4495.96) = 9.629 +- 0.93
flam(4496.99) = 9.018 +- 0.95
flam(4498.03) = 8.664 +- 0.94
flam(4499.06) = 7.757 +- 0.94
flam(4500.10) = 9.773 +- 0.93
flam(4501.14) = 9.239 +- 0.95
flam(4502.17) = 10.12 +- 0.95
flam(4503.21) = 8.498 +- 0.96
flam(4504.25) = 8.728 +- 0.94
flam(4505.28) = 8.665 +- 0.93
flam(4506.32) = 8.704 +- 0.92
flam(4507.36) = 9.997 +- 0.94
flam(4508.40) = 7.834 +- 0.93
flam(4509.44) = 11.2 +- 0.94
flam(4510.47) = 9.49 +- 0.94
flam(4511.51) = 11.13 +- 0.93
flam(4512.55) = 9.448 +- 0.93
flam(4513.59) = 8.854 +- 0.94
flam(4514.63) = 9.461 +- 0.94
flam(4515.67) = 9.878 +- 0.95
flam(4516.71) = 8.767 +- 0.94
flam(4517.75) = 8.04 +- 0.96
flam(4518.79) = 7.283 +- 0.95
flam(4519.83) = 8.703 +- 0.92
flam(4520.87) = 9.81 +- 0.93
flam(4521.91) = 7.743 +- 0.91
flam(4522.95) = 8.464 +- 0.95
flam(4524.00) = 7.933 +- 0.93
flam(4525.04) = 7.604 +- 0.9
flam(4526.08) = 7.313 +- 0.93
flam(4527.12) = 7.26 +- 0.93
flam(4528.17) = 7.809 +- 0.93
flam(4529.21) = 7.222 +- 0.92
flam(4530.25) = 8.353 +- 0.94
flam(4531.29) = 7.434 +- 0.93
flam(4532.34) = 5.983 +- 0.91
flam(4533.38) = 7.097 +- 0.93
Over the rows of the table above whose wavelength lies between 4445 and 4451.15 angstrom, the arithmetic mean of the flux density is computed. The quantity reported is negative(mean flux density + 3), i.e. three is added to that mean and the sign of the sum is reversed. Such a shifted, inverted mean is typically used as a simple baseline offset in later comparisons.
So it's -11.5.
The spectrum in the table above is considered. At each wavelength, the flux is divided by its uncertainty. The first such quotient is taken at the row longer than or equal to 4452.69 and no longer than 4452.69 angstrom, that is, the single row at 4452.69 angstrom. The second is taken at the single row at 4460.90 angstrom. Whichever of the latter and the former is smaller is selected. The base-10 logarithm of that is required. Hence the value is 0.791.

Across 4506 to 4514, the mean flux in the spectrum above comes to 9.6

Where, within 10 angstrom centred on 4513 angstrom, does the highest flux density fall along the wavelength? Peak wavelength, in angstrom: 4509.44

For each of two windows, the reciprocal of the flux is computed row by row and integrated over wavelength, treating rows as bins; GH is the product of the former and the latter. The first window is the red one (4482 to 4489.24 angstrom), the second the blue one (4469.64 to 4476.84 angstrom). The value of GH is 0.74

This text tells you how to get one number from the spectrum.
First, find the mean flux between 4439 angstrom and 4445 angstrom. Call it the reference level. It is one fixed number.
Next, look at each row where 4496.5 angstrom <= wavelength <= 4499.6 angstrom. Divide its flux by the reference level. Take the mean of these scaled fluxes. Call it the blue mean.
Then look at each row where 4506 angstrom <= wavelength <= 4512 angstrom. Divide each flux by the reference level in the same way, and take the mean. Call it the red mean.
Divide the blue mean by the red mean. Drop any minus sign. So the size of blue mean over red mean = 0.87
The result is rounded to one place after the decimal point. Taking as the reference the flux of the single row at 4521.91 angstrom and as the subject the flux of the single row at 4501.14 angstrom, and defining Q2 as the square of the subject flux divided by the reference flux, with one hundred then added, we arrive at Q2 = 111.0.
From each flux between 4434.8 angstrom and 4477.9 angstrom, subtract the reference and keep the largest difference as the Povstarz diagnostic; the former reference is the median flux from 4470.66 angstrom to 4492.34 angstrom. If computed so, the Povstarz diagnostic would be 1.9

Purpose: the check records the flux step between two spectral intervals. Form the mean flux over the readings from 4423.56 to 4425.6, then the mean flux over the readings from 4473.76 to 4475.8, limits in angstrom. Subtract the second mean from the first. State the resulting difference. -3.1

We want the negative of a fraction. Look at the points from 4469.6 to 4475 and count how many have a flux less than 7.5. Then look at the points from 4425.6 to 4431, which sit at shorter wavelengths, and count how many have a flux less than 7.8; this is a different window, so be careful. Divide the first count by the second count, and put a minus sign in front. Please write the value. -1.5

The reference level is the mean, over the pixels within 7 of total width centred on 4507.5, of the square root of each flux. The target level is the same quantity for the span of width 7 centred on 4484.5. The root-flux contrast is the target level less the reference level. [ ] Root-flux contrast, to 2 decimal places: -0.12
